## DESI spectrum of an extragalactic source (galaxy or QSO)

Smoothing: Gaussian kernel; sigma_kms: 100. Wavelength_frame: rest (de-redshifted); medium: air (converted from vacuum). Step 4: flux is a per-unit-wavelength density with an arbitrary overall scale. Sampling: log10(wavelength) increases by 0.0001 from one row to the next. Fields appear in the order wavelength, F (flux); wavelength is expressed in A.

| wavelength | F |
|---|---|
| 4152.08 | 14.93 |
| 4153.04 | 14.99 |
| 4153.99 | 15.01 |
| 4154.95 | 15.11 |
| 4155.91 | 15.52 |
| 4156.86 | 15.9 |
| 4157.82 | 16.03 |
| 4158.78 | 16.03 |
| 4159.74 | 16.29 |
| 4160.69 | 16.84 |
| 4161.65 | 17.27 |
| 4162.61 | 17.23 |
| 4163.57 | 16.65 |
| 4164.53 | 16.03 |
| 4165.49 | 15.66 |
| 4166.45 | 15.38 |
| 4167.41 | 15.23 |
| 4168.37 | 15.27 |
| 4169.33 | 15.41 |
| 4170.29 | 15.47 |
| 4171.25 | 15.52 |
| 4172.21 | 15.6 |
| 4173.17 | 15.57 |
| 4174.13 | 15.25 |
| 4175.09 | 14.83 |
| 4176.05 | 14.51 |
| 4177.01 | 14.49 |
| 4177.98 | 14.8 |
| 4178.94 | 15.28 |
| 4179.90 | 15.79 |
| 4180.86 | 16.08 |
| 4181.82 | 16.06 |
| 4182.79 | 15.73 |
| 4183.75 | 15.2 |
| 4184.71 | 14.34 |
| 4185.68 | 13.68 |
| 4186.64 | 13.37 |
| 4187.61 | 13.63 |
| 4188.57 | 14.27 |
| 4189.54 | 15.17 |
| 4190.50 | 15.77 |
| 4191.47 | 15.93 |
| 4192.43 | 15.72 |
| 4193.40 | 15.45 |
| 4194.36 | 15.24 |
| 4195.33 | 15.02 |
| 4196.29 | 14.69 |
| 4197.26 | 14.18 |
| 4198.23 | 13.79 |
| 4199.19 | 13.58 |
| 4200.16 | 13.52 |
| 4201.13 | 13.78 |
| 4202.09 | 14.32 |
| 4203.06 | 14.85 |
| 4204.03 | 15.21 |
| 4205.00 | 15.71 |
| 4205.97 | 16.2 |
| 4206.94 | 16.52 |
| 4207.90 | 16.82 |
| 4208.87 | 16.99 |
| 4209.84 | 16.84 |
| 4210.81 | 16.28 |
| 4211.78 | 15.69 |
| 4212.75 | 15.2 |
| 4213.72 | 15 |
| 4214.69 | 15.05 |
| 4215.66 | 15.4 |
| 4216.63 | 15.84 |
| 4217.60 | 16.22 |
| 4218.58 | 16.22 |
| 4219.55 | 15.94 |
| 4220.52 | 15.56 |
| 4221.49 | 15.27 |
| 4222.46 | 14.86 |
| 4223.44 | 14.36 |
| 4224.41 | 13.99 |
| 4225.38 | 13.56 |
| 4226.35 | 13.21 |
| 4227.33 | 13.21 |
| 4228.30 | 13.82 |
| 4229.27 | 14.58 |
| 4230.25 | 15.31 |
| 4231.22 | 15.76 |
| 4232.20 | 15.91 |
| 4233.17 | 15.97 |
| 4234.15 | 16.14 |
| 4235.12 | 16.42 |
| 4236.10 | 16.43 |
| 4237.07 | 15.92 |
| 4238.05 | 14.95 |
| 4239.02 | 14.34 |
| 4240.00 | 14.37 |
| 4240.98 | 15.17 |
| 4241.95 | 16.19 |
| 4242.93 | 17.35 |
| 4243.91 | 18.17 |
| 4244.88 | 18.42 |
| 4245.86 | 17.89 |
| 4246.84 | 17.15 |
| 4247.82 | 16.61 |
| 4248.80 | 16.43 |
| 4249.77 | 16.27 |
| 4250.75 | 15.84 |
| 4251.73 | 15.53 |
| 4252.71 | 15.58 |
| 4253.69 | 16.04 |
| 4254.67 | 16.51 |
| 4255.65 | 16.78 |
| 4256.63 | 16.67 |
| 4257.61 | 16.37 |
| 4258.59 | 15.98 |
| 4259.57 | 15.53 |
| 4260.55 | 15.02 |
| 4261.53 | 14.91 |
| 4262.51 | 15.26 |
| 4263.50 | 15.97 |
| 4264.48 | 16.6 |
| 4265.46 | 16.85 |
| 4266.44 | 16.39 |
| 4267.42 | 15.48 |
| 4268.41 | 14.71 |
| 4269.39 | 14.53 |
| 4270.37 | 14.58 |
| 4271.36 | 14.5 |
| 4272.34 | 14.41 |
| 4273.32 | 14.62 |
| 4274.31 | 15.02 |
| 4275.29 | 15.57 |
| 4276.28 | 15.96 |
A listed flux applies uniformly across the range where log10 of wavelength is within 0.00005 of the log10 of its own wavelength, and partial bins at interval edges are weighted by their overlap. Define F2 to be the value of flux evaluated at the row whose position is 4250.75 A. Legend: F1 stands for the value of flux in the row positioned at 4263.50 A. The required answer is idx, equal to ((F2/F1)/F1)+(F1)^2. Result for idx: 255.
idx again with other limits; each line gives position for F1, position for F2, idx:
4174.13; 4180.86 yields 233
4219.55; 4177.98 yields 254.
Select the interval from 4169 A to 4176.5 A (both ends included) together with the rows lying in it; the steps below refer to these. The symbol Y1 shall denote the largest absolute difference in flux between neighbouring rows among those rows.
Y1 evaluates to 0.4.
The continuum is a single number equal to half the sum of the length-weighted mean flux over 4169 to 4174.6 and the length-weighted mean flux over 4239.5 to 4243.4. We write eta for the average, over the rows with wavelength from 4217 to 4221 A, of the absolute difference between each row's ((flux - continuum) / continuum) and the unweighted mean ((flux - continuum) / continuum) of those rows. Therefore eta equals 0.015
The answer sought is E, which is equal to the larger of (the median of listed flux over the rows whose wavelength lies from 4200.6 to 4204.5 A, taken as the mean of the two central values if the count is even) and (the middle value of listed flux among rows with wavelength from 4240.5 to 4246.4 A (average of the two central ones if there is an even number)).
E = 17.6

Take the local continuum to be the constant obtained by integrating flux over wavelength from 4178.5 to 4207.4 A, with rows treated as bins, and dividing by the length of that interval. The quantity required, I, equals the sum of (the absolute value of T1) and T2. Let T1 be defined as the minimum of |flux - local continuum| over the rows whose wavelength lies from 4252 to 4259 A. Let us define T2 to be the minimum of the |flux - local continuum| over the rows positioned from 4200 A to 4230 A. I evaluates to 0.714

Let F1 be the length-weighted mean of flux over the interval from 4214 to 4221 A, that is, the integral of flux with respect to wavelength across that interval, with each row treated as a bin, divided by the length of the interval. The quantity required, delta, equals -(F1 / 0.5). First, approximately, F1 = 15.7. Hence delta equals -31.4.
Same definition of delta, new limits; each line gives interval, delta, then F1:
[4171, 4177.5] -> -30.2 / 15.1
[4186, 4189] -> -27.5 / 13.8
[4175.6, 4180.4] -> -30.0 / 15.0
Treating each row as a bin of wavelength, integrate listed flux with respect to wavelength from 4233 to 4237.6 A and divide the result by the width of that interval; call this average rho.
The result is 16.2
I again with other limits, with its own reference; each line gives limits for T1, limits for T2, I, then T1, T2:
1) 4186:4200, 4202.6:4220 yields 0.154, 0.09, 0.067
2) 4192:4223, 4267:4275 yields 0.154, 0.07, 0.087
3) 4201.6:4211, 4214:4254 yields 0.100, 0.08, 0.017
